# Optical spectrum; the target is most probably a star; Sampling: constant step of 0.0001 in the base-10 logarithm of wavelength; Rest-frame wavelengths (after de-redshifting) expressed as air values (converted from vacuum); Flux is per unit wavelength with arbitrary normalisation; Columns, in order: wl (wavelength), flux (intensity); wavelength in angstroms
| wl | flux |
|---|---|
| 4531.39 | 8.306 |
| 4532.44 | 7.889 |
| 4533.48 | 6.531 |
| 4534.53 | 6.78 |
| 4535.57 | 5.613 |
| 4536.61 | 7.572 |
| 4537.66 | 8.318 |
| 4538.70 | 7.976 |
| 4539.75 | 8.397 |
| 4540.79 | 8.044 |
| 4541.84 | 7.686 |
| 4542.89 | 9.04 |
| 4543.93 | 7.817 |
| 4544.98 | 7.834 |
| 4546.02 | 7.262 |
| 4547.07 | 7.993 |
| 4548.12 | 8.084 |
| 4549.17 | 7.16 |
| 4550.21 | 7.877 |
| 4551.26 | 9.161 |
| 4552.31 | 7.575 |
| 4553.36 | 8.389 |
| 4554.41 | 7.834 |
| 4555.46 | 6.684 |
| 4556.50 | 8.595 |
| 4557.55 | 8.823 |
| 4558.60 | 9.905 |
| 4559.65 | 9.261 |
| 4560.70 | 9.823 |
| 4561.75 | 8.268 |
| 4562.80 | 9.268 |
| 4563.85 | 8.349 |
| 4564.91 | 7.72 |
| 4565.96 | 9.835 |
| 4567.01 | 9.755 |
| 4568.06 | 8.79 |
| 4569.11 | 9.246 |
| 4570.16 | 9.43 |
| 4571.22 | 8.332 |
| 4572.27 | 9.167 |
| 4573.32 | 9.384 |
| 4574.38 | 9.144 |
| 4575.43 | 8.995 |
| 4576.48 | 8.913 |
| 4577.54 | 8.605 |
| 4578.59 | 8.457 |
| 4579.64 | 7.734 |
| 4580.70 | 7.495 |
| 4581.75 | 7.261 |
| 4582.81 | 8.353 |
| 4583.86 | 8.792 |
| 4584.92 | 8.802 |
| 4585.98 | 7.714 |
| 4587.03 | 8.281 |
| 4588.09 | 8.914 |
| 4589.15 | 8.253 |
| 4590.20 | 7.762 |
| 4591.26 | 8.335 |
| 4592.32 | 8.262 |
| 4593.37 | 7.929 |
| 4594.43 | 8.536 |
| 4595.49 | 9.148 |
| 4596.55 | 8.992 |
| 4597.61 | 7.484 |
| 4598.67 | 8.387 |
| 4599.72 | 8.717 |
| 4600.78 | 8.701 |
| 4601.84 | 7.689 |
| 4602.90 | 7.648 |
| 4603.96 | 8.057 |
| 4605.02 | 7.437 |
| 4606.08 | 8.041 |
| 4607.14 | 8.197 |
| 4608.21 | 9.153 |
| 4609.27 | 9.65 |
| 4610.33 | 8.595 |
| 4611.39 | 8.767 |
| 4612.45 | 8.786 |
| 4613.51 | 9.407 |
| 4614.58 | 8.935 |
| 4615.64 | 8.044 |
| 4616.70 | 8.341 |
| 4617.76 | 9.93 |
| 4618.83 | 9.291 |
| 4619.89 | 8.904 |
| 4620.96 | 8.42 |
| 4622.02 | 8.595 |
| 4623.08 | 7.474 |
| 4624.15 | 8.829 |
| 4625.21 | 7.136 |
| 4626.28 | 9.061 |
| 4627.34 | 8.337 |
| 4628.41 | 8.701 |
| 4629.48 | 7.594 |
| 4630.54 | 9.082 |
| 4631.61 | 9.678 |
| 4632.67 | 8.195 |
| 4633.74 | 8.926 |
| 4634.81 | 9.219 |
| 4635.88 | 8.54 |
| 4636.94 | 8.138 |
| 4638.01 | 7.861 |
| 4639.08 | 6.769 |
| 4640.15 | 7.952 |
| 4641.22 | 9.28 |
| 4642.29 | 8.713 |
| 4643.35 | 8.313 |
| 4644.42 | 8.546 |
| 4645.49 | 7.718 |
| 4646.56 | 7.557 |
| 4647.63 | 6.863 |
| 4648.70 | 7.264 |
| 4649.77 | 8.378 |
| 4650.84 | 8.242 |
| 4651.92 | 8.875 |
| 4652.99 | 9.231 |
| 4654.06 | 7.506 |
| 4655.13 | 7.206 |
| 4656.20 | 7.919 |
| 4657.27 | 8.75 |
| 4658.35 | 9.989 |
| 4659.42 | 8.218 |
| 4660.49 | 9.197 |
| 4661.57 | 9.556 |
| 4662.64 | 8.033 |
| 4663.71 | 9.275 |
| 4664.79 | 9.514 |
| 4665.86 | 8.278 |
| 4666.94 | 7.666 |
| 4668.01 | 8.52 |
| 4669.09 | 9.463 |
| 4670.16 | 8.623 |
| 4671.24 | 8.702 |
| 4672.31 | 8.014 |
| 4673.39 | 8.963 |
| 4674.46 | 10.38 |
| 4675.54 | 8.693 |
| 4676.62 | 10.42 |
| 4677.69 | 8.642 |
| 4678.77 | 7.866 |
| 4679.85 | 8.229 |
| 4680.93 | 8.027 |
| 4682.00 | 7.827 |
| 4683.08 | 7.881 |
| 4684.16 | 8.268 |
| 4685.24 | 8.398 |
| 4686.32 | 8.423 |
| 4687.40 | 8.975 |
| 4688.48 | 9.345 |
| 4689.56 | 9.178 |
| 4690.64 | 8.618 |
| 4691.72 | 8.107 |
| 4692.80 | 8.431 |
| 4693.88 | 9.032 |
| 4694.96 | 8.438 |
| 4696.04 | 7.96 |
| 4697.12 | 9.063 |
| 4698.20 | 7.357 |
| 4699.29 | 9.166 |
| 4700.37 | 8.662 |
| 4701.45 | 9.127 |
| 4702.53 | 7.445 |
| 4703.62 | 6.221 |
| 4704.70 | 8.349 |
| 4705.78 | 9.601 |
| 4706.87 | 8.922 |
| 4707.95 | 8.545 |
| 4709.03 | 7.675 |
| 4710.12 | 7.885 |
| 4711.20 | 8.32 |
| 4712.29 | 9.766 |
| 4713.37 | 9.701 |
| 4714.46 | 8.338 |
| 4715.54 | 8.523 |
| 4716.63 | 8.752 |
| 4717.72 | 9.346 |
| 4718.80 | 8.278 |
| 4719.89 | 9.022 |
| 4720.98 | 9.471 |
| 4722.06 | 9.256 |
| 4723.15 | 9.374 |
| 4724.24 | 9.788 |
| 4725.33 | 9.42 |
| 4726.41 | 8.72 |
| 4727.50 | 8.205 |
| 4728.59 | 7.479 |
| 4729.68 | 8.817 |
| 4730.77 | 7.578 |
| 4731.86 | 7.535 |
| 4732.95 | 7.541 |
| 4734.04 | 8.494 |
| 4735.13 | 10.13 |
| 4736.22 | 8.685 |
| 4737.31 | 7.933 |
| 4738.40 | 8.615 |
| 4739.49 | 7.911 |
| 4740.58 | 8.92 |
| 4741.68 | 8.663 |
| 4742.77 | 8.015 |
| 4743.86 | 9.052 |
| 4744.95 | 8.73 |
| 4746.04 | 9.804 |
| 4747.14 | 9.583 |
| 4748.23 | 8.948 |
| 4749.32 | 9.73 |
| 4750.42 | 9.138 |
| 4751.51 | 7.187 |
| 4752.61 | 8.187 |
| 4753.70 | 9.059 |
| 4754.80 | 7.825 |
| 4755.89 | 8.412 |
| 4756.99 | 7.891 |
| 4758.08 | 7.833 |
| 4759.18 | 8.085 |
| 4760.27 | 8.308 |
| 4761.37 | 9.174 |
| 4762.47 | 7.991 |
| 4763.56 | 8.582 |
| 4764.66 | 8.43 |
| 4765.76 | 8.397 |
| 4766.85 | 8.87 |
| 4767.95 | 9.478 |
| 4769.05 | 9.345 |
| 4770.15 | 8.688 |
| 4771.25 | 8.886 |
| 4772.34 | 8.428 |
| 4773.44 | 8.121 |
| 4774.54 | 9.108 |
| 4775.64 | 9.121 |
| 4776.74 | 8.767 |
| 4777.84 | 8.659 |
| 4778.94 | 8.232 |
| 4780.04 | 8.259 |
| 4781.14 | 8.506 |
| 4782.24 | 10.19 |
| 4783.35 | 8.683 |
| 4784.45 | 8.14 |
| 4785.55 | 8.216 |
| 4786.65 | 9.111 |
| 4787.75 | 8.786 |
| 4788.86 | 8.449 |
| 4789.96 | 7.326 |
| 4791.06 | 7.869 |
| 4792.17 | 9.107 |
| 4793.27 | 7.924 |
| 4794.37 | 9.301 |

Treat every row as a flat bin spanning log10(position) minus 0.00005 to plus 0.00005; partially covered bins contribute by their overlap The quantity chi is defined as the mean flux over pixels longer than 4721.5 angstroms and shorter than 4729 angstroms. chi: 8.9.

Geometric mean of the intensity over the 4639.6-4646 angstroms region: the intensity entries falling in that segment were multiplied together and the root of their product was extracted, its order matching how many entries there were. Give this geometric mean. 8.4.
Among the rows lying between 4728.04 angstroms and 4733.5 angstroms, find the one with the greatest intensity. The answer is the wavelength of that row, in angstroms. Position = 4729.68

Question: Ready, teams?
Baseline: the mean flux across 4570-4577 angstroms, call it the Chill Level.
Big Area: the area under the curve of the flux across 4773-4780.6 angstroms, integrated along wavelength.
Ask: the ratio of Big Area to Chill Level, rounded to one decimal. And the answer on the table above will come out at 7.3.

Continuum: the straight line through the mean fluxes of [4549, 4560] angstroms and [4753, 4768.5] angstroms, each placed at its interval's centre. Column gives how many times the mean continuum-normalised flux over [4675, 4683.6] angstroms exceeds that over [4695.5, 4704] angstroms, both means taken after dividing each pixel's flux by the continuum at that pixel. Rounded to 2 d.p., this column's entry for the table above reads 1.04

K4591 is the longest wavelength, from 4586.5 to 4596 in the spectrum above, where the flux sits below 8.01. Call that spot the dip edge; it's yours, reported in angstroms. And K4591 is 4593.37 angstroms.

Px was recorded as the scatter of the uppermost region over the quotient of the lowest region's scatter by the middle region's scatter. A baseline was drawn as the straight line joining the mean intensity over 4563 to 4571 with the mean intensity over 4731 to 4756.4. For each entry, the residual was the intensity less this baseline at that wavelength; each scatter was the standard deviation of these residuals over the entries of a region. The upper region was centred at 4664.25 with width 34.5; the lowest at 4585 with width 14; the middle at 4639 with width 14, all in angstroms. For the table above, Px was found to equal 1.1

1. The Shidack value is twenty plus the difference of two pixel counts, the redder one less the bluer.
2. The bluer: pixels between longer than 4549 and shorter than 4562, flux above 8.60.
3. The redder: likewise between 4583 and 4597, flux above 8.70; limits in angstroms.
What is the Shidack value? 20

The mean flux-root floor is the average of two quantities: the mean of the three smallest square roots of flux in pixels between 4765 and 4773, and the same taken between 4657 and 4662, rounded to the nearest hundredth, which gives 2.93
